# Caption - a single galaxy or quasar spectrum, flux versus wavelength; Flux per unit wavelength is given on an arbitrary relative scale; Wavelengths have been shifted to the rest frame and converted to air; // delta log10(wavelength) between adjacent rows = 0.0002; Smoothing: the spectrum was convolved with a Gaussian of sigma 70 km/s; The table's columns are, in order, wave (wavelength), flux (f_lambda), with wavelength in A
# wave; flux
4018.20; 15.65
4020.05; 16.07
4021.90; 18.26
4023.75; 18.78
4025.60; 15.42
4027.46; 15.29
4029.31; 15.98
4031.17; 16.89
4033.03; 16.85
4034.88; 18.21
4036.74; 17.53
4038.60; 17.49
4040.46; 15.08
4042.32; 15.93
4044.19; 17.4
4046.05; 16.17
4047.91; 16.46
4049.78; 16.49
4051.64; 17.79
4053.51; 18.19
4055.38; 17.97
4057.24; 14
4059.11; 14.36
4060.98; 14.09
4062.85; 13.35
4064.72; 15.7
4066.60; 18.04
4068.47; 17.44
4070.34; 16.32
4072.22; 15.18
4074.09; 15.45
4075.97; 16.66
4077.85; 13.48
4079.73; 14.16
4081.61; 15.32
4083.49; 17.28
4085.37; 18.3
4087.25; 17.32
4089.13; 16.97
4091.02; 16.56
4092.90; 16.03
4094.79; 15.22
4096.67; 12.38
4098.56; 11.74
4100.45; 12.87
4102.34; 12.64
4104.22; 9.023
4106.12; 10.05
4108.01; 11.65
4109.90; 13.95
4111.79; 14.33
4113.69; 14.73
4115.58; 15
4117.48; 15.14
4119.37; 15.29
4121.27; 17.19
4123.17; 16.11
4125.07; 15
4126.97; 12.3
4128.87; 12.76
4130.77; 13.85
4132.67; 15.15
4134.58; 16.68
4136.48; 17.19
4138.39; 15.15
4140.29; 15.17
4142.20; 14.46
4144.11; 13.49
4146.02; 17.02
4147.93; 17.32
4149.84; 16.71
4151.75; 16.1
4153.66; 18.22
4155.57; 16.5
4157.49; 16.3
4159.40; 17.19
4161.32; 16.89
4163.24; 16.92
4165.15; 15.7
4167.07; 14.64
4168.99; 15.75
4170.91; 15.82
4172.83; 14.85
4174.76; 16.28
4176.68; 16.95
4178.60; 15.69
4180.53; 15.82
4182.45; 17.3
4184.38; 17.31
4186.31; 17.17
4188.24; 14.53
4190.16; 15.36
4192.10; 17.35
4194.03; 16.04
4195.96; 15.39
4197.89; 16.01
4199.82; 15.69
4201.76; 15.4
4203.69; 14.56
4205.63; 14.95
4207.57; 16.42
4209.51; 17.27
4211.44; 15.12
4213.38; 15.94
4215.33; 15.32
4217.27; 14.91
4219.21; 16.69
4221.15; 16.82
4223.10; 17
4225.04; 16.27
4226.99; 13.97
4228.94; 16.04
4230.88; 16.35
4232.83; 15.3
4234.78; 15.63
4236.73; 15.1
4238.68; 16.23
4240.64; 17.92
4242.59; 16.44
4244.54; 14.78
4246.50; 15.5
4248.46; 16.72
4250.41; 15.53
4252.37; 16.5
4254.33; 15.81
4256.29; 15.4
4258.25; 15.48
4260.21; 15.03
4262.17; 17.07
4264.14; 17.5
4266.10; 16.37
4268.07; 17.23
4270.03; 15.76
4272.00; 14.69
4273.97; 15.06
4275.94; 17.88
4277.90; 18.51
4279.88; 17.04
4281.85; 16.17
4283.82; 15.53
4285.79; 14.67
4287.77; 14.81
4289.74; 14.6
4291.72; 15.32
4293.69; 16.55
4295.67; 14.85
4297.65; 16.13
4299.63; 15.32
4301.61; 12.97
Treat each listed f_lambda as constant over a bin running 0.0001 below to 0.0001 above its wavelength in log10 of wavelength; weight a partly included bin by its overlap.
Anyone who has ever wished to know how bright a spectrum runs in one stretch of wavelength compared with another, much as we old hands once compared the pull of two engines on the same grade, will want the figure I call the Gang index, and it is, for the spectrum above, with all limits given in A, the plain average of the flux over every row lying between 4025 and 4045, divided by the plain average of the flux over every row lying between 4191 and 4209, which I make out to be 1.05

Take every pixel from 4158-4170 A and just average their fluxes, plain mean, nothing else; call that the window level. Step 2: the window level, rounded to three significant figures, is 16.2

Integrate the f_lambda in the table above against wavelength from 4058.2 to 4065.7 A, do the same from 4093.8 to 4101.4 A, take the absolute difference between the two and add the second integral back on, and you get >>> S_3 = 108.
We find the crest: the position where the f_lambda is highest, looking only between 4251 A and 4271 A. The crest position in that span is 4264.14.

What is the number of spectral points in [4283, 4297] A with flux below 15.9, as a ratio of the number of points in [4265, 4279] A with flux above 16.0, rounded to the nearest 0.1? 1.5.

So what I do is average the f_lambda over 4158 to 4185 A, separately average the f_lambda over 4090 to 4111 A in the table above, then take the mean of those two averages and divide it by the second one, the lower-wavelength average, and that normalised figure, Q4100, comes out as 1.13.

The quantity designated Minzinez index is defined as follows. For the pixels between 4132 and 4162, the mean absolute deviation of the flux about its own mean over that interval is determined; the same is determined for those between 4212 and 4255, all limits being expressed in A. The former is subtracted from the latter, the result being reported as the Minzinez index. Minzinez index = -0.3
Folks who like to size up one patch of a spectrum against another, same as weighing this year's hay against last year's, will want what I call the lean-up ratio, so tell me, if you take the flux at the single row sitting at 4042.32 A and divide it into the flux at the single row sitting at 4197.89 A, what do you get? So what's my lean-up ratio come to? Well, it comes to 1.01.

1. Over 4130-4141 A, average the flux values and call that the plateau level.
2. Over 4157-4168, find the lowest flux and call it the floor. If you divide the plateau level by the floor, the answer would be 1.06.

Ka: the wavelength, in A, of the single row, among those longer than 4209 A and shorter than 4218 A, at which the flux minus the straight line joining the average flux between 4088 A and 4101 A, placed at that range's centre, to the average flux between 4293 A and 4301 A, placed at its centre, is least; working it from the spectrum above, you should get 4217.27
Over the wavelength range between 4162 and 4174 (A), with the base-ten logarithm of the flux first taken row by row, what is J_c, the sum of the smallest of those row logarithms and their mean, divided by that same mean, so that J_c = 1.98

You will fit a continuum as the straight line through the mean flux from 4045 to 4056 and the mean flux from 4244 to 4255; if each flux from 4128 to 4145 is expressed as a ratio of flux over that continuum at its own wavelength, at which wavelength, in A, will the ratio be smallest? 4128.87 A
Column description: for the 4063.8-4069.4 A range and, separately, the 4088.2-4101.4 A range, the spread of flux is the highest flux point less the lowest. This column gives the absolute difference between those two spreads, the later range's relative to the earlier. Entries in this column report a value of 2.9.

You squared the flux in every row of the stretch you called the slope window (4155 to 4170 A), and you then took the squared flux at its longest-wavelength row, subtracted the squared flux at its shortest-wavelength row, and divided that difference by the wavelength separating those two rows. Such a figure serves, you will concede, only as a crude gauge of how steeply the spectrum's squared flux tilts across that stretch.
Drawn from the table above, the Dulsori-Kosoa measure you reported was -1.8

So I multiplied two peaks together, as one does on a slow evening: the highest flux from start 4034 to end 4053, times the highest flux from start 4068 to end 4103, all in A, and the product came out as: 333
